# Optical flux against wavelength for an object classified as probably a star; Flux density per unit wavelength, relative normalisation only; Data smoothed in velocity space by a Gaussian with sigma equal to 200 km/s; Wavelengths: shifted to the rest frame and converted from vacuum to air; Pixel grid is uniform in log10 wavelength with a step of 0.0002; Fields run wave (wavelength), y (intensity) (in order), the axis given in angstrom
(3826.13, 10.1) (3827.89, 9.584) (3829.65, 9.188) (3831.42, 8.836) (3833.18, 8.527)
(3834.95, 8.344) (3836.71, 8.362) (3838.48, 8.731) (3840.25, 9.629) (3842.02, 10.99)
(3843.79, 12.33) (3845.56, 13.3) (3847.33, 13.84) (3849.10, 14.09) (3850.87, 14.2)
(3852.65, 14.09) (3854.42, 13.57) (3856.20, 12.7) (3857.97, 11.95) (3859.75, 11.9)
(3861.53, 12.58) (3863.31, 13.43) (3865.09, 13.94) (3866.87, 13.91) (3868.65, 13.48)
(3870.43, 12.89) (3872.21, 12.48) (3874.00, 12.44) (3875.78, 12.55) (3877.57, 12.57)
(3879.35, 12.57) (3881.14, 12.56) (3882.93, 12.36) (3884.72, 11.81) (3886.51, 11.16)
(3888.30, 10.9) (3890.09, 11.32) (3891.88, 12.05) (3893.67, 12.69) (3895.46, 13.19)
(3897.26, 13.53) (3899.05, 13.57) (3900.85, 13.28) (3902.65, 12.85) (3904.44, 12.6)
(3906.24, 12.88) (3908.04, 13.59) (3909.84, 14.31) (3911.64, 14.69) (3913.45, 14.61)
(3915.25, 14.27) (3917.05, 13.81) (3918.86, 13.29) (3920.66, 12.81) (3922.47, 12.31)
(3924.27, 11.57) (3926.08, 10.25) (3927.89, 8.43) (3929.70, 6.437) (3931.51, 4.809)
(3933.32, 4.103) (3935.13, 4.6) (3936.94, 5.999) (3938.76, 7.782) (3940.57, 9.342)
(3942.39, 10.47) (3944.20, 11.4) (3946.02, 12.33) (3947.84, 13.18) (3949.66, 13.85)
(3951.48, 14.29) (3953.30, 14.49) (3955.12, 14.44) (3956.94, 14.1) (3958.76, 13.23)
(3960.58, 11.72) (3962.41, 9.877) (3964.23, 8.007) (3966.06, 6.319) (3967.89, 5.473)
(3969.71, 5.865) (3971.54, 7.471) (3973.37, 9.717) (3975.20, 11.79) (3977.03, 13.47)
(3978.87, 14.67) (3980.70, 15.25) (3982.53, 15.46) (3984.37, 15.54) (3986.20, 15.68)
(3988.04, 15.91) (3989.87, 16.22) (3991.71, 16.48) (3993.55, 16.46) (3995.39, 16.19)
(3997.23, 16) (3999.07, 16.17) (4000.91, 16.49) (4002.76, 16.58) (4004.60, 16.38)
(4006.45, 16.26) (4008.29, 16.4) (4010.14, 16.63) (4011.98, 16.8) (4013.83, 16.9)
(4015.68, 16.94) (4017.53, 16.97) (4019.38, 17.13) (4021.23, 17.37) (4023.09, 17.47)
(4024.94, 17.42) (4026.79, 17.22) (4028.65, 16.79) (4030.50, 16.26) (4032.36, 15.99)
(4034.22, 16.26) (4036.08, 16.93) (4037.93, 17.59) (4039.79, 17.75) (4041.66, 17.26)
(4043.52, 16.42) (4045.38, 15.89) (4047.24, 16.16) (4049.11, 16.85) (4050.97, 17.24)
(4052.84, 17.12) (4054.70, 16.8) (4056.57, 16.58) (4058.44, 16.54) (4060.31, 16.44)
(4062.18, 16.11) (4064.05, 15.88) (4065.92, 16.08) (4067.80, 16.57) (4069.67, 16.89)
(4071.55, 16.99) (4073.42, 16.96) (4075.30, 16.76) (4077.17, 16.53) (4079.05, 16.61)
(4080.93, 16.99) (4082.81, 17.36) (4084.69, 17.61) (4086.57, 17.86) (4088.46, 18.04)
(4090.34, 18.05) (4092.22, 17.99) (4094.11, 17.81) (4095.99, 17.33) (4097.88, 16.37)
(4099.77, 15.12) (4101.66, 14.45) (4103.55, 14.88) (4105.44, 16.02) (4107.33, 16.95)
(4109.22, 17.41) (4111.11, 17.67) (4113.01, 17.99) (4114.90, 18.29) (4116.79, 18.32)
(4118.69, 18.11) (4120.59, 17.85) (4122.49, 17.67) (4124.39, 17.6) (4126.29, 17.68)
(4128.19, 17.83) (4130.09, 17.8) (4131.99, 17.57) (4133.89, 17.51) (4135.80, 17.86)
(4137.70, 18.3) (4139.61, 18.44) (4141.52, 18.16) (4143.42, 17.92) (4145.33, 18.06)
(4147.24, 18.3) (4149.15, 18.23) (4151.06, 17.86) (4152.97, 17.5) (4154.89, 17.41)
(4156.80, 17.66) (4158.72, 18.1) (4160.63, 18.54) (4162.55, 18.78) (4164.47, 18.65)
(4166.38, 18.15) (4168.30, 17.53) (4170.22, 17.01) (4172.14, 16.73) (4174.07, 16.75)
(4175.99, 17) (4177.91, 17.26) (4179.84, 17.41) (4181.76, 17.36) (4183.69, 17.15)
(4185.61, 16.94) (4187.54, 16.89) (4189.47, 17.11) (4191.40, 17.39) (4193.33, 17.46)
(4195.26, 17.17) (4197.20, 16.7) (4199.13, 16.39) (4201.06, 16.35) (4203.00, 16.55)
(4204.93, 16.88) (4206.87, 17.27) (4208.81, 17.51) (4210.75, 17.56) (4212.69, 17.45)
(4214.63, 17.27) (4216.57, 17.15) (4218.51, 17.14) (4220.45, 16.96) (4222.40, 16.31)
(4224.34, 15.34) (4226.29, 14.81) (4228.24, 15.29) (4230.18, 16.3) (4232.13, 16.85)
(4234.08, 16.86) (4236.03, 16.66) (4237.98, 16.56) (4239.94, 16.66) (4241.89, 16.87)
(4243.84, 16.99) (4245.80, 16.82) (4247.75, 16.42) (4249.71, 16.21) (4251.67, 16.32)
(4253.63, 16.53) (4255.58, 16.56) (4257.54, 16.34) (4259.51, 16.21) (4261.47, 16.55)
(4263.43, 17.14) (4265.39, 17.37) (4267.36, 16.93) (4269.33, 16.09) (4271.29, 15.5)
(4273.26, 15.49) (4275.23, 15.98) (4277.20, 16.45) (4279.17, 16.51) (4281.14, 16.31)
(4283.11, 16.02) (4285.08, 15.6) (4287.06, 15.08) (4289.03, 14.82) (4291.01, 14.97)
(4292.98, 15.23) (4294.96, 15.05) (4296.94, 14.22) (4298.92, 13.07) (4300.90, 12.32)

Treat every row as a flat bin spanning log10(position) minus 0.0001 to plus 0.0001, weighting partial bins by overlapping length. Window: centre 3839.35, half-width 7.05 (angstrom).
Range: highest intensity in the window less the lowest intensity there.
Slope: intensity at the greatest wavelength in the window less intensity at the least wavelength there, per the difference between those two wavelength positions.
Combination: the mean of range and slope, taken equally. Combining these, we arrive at 2.7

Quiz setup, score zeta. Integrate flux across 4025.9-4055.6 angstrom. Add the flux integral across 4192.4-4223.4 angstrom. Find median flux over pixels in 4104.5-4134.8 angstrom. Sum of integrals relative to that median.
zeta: 58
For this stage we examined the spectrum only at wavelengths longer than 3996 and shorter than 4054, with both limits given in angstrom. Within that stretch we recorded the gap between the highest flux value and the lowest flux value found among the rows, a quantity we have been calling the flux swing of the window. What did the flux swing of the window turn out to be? 1.9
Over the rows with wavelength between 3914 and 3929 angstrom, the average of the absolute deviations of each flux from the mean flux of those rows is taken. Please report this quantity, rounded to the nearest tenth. 1.5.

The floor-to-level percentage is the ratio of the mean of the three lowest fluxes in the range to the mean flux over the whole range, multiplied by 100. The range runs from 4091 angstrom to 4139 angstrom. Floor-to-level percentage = 86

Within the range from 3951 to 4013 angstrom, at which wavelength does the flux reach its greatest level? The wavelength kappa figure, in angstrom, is 4011.98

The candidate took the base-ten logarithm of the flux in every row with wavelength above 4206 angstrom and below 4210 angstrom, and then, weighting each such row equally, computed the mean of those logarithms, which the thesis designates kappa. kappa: 1.24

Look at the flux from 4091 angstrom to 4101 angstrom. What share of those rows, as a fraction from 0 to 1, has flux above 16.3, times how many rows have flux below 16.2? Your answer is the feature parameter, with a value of 0.80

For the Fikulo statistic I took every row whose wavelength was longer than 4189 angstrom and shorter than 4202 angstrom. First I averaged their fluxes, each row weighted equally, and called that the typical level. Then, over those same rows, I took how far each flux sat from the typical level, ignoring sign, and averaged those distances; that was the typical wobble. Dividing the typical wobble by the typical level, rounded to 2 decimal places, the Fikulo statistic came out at 0.02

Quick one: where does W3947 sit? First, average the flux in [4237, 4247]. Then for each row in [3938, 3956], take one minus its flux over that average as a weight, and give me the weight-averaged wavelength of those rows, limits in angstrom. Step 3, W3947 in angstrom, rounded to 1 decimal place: 3944.5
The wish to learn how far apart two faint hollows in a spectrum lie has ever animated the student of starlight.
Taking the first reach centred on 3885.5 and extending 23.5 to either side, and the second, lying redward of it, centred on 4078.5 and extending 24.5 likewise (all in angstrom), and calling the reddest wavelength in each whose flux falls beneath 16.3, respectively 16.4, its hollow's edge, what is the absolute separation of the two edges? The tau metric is 193.6 angstrom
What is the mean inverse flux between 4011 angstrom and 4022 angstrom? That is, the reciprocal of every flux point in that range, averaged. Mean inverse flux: 0.059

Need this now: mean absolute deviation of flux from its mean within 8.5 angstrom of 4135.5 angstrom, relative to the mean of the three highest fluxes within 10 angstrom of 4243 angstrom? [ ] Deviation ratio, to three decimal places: 0.015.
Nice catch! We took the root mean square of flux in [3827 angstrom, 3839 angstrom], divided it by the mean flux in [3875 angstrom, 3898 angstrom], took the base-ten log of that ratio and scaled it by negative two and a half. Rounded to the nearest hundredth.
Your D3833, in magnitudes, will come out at 0.36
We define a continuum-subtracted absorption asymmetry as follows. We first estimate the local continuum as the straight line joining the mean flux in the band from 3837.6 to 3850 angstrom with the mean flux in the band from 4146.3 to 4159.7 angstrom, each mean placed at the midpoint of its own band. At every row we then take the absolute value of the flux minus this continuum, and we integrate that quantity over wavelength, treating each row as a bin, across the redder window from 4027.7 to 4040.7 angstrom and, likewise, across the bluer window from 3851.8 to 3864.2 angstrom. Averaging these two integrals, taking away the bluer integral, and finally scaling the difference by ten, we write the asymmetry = 26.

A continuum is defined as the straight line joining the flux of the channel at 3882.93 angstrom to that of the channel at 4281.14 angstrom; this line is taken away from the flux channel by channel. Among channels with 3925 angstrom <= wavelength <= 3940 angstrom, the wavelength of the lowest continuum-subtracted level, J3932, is 3933.32 angstrom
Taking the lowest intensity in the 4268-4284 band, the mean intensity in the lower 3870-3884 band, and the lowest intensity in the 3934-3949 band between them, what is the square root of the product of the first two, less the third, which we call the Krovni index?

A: 9.3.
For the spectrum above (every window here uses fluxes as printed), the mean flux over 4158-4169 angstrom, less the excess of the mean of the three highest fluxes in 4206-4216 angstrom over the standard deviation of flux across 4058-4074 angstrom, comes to 1.2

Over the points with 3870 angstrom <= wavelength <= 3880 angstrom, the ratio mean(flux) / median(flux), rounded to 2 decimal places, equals 1.00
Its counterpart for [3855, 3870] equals 0.99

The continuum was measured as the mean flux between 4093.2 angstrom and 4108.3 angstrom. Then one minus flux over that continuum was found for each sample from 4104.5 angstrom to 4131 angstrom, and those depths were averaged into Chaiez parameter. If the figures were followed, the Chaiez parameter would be -0.10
